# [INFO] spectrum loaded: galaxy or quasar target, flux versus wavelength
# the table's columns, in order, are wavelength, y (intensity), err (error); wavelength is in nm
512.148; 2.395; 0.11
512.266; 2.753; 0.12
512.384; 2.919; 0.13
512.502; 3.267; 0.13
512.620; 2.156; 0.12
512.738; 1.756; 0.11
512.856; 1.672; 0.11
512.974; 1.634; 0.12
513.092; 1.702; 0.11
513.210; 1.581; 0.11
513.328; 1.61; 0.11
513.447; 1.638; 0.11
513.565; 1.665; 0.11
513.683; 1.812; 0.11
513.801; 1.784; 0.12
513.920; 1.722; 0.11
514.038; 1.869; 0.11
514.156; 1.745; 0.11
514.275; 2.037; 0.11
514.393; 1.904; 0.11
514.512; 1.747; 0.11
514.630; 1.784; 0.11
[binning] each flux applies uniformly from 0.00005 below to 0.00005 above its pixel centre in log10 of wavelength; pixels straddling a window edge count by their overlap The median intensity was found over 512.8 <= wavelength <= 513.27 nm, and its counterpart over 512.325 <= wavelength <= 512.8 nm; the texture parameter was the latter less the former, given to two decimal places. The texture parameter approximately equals 0.88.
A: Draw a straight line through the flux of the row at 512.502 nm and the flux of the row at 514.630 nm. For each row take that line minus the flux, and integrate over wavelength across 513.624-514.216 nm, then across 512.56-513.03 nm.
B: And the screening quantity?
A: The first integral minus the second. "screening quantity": -0.30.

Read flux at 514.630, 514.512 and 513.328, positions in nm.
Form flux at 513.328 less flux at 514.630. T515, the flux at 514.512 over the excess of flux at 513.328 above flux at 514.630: -10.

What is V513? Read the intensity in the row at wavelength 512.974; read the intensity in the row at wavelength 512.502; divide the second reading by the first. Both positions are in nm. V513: 2.00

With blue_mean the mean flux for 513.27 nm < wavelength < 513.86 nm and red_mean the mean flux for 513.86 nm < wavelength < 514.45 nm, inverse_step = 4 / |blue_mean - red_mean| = 26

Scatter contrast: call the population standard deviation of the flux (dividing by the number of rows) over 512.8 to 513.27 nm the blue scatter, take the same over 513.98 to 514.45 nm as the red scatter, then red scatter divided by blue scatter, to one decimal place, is 2.3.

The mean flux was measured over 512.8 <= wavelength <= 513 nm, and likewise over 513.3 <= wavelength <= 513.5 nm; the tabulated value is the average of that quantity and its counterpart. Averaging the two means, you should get 1.64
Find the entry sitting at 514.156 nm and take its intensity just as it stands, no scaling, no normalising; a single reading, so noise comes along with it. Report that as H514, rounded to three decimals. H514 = 1.745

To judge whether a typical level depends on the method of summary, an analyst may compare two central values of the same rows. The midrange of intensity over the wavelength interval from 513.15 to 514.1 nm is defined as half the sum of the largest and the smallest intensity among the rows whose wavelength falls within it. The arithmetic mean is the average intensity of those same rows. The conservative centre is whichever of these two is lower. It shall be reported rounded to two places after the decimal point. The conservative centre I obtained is 1.71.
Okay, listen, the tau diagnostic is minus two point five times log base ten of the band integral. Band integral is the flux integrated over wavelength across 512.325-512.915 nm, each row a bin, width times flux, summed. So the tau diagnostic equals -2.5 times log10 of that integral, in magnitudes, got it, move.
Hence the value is -0.4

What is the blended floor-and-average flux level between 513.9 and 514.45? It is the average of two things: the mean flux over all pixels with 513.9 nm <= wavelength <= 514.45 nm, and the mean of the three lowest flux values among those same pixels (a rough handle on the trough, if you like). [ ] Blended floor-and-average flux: 1.82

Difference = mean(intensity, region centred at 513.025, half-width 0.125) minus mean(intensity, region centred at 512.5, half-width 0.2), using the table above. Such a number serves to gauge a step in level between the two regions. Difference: -1.1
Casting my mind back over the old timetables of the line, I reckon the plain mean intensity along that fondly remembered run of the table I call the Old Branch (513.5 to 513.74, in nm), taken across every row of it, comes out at 1.74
